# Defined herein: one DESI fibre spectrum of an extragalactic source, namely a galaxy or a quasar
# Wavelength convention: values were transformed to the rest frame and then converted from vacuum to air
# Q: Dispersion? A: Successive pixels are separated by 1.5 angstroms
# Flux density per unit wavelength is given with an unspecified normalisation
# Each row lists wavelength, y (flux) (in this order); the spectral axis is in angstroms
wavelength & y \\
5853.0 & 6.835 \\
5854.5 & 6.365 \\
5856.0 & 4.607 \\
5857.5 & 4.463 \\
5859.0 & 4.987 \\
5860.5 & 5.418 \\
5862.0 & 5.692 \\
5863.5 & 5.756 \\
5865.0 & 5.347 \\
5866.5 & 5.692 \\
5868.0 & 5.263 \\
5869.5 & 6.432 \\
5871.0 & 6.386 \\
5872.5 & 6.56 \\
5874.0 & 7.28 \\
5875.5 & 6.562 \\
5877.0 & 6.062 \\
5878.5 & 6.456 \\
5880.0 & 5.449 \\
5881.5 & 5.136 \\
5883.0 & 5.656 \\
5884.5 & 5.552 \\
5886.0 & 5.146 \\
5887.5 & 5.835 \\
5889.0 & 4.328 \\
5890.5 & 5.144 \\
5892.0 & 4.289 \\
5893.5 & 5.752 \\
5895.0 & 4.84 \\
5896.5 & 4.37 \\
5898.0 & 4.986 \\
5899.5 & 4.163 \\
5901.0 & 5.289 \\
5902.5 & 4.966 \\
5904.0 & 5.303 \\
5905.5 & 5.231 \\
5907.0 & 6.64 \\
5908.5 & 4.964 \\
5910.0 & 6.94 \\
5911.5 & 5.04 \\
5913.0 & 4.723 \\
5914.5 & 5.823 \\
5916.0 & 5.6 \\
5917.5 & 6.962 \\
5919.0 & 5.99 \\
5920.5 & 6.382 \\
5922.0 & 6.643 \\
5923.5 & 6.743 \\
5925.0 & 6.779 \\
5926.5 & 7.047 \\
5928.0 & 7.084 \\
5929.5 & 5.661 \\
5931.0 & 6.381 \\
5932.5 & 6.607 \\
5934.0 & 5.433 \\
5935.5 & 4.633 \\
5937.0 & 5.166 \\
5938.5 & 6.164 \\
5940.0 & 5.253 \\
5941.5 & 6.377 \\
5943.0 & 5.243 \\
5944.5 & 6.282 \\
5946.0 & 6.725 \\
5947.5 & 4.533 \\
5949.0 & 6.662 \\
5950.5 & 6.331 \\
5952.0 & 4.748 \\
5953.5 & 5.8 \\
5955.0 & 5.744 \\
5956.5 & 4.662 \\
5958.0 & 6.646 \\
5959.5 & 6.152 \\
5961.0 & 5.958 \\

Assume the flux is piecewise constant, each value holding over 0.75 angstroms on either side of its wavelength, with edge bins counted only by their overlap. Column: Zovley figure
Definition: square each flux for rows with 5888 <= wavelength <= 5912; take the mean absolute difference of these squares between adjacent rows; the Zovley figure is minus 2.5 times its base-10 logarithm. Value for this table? -2.6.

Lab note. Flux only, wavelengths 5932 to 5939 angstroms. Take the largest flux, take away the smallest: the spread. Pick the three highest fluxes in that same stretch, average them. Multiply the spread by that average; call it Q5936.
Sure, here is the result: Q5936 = 12.0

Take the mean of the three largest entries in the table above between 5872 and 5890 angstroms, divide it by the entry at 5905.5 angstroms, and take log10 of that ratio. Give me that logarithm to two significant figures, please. 0.11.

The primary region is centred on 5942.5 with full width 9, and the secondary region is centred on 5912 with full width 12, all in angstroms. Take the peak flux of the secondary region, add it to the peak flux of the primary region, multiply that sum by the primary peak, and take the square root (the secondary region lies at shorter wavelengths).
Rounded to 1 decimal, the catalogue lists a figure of 9.6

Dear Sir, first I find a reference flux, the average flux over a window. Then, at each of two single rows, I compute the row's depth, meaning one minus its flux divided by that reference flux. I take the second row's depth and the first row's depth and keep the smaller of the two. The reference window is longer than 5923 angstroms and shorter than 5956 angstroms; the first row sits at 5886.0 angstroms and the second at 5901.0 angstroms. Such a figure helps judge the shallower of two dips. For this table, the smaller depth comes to 0.11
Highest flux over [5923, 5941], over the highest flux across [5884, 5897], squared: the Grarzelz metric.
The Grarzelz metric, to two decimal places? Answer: 1.47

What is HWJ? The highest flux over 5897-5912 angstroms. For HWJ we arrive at 6.94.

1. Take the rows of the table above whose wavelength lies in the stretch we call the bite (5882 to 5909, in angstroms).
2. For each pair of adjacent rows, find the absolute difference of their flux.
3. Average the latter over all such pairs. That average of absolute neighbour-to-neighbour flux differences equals 0.80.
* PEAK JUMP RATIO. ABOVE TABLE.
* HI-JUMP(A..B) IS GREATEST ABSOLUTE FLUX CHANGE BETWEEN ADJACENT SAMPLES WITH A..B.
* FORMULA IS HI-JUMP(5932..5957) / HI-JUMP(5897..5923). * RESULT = 1.11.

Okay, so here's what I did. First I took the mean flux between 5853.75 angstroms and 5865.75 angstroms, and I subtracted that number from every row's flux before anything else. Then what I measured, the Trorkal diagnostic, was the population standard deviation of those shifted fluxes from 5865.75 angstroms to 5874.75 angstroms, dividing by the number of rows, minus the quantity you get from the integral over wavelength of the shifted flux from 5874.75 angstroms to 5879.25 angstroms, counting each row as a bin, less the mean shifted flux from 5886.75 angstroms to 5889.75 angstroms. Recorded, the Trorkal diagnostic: -4.2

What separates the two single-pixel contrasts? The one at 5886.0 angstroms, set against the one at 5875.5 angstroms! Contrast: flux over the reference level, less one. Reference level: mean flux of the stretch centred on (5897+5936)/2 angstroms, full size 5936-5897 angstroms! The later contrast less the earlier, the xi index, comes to -0.24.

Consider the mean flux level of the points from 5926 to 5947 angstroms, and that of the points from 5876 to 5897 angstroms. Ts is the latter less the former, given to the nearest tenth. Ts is -0.7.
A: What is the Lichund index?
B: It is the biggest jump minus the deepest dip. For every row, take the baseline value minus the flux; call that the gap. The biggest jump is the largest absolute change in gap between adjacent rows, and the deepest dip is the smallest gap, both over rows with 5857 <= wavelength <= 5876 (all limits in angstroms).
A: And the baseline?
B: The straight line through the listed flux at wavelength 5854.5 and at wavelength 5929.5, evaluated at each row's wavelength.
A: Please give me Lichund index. 2.3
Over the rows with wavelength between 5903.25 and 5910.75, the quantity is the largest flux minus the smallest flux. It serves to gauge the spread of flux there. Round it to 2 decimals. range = 1.98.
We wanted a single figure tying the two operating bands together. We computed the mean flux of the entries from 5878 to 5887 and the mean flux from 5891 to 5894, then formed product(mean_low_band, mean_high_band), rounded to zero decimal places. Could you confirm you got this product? 28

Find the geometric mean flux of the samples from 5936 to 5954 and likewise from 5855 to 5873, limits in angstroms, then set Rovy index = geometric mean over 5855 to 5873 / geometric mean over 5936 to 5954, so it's 0.96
